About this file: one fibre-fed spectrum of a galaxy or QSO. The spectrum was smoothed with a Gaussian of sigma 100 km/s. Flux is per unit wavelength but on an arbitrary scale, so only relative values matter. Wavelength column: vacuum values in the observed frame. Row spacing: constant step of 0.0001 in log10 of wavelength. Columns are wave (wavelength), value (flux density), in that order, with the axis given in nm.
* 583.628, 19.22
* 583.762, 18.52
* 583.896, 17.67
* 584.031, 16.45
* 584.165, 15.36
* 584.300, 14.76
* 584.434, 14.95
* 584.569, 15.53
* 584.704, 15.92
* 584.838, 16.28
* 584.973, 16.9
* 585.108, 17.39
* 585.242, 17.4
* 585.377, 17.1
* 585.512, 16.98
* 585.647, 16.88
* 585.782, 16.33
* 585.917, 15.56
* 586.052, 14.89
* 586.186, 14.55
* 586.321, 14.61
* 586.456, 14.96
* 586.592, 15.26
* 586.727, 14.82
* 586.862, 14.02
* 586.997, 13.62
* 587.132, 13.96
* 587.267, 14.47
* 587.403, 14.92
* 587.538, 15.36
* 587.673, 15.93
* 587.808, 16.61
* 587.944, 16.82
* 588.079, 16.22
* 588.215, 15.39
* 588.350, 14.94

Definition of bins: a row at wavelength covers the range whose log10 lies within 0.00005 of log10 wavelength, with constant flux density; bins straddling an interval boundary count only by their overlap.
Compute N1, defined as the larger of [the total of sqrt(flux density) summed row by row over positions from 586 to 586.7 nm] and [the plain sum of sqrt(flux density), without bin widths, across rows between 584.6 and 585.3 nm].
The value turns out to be 20.5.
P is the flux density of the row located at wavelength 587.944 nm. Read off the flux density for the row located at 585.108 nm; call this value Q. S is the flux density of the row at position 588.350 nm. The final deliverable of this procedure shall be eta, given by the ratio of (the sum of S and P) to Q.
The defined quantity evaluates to 1.83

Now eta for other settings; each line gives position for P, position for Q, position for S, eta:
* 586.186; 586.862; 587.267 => 2.07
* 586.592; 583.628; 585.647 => 1.67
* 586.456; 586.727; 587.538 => 2.05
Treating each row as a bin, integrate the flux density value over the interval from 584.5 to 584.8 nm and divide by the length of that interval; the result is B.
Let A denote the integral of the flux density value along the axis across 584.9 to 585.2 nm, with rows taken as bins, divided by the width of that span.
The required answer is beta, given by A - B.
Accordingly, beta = 1.4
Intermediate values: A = 17.2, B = 15.8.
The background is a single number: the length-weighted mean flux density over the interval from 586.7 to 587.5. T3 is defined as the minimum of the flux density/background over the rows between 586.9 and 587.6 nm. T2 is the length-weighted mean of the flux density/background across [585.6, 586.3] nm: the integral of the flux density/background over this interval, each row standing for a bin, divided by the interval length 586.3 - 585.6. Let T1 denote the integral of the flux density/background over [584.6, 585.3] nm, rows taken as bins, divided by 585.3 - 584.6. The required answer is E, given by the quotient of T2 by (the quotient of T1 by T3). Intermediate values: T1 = 1.17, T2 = 1.09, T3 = 0.95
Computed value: 0.89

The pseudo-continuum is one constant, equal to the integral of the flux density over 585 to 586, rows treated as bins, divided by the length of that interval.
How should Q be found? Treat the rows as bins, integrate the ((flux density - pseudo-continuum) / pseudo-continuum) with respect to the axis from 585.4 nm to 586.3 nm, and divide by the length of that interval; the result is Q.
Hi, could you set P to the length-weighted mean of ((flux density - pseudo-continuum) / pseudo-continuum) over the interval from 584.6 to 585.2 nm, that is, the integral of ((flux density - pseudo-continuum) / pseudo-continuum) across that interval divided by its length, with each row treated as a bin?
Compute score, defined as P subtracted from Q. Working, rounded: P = -0.011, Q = -0.05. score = -0.04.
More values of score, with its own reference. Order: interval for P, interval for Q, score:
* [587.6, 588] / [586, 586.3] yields -0.10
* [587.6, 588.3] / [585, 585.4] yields 0.07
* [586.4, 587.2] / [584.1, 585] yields 0.07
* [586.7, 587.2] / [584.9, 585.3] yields 0.19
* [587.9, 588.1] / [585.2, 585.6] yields 0.03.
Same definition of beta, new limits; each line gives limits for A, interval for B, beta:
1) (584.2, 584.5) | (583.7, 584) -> -3.0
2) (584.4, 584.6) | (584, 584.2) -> -0.7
